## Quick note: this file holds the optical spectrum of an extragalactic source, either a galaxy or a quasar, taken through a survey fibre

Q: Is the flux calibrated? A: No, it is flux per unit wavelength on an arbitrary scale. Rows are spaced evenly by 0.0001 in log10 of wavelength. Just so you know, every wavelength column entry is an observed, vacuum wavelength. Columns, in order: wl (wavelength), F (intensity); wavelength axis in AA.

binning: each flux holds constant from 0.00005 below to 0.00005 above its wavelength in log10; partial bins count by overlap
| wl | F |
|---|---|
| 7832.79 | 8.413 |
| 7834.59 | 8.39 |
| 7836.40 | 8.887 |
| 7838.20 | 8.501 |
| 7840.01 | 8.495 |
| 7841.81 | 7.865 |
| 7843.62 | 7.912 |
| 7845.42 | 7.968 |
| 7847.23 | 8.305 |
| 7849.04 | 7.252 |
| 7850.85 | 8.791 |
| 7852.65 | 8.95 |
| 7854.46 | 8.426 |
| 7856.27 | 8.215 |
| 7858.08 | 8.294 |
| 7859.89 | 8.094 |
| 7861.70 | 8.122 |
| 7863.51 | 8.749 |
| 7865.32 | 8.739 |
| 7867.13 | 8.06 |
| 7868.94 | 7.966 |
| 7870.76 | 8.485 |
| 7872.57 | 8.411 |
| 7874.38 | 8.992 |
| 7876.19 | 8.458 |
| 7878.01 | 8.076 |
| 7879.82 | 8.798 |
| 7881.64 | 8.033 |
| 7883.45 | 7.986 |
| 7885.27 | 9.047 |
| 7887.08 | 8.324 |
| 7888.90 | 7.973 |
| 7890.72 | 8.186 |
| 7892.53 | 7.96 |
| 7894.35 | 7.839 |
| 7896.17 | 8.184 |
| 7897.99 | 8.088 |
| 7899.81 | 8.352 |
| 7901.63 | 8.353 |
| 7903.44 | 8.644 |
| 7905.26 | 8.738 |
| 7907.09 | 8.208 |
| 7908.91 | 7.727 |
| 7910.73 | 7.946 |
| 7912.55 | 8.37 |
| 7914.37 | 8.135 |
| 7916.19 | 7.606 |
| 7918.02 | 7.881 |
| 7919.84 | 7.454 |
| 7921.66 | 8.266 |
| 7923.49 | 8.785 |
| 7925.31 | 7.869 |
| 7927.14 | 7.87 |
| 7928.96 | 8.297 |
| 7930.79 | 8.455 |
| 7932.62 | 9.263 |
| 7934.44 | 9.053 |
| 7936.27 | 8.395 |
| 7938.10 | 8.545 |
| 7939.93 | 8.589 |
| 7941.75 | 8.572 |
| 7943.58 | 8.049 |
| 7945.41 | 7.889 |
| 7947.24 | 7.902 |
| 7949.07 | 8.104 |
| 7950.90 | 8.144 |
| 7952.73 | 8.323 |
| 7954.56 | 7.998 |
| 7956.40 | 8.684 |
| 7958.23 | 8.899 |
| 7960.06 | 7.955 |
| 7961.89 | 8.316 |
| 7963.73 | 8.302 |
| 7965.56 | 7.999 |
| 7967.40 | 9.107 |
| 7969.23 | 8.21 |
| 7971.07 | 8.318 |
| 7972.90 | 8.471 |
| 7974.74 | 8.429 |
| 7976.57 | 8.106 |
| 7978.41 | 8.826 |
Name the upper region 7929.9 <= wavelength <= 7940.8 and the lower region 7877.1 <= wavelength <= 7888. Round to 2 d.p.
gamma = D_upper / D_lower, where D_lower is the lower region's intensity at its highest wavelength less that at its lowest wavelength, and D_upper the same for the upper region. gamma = 0.54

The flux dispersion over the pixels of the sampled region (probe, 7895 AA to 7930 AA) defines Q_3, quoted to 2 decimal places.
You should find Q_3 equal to 0.36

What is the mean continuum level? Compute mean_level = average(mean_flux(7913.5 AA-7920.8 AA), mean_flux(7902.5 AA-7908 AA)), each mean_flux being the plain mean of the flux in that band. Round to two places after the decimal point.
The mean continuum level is 8.15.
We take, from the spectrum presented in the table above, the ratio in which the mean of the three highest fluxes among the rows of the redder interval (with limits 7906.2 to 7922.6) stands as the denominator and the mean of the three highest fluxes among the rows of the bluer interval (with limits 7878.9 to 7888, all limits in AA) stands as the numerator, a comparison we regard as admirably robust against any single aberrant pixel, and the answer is 1.05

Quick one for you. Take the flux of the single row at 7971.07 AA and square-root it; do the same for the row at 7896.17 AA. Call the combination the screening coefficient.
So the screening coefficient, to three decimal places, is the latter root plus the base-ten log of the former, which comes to 3.321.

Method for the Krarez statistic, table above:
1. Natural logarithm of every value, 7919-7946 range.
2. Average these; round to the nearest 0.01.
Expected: 2.12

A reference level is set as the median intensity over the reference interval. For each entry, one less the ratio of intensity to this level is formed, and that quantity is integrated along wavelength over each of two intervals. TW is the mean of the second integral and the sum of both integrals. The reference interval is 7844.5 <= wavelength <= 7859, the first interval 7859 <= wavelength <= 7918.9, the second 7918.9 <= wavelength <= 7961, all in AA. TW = 0.0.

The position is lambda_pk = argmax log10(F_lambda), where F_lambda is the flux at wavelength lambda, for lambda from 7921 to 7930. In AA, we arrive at 7923.49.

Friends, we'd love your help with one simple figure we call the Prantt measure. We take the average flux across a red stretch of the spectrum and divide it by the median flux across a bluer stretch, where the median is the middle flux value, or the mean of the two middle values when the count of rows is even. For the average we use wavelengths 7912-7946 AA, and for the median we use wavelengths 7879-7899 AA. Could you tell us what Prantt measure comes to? 1.02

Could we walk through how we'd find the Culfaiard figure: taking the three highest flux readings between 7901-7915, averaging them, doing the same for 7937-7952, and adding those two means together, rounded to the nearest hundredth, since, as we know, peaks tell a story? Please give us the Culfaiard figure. 17.15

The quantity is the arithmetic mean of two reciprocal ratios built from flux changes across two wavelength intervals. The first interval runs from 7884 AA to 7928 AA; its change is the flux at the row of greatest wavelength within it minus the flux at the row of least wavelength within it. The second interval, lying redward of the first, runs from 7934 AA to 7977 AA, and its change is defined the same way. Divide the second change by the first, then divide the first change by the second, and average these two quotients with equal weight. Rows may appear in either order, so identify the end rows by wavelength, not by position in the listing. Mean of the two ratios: 1.02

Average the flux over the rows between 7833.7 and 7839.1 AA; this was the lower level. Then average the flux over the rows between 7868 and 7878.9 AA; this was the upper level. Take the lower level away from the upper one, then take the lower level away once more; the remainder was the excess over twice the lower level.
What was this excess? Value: -8.8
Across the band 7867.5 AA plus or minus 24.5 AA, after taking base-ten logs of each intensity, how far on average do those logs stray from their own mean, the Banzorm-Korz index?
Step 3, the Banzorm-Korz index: 0.0167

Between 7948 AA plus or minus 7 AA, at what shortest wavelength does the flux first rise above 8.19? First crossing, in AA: 7941.75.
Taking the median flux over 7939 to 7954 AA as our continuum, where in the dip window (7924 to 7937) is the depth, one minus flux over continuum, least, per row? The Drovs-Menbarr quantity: 7932.62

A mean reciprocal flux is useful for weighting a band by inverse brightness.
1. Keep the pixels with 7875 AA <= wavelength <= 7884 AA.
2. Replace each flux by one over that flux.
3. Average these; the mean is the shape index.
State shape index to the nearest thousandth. 0.121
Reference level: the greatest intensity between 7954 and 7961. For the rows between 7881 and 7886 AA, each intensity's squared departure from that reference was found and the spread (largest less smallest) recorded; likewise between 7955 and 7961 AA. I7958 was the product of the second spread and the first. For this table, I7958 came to 0.72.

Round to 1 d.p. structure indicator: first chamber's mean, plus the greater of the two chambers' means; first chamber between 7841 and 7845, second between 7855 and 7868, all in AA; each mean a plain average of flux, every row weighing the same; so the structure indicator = 16.2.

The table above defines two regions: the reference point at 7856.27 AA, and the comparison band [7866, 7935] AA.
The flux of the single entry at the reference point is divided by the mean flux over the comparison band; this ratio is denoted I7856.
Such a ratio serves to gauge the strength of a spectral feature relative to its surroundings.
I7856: 0.99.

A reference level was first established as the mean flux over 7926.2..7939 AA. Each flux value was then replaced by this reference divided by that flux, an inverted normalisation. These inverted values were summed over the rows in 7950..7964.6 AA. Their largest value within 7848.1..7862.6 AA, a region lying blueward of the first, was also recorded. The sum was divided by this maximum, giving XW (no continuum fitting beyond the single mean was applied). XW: 7.0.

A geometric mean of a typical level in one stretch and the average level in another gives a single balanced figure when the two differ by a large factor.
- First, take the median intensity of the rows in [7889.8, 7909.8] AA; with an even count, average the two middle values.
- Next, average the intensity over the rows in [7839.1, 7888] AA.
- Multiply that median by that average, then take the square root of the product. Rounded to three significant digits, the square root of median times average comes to 8.26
